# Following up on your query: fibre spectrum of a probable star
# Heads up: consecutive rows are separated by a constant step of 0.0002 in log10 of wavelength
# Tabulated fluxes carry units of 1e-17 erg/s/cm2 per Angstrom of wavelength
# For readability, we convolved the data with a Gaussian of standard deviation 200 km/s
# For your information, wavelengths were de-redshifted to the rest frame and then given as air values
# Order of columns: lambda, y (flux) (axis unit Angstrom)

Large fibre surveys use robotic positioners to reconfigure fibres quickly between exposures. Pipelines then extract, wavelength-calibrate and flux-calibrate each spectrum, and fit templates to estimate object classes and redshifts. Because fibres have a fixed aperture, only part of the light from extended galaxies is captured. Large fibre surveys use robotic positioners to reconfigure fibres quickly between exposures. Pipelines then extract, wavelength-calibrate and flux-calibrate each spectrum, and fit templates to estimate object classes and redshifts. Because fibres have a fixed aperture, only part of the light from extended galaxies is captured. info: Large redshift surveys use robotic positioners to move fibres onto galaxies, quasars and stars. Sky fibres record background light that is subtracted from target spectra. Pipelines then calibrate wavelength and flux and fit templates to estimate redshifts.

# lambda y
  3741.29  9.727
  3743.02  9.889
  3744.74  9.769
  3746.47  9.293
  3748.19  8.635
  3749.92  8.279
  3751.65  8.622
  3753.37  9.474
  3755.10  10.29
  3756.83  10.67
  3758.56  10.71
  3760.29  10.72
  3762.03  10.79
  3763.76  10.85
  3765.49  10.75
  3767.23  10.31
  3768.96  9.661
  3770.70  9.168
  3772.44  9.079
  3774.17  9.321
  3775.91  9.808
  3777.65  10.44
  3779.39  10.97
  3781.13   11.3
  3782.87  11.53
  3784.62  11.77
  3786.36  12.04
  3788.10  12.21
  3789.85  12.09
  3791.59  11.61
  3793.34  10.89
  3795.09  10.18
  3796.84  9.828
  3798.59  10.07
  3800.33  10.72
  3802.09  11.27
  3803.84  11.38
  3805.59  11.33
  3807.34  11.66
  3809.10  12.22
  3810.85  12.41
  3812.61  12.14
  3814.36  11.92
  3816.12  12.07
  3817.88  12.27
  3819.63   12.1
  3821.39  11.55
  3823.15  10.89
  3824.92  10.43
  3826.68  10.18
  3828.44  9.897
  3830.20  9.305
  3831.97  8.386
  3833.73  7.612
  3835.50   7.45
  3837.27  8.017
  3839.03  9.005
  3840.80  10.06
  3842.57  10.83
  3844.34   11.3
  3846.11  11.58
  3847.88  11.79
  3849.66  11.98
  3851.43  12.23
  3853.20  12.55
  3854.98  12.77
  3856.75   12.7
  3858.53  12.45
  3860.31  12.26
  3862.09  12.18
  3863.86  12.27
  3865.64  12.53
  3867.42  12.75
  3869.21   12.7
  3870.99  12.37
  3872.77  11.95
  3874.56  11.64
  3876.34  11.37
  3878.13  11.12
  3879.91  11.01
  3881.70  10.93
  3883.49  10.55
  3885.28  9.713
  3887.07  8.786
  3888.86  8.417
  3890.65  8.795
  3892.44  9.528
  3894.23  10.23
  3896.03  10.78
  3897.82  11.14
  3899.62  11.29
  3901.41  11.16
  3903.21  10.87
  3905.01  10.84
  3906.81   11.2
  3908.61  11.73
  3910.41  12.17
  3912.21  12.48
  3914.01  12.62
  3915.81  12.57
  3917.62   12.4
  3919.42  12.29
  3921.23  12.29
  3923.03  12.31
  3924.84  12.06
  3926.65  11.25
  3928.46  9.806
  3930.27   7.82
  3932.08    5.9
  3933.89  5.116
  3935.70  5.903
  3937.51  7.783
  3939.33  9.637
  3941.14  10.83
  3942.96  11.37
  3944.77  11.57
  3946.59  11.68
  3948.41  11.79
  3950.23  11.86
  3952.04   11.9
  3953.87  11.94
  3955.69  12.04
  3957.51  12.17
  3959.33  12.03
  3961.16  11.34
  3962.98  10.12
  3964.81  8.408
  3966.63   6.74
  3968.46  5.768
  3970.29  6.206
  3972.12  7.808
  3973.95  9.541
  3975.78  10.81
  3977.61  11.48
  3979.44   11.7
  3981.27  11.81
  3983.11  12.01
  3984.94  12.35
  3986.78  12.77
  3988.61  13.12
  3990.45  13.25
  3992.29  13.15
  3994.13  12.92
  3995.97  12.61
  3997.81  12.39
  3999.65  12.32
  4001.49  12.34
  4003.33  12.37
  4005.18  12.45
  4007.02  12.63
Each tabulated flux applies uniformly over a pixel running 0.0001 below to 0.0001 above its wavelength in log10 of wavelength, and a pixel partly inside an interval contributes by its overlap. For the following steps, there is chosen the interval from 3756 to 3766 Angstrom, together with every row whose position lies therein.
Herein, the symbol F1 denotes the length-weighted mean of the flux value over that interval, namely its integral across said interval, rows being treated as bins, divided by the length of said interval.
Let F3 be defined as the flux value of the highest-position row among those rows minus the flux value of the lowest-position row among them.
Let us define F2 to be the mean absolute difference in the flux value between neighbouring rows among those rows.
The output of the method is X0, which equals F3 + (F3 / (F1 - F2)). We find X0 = 0.1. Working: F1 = 10.7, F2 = 0.06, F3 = 0.1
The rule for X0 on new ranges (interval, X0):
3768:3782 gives 1.8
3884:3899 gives 1.6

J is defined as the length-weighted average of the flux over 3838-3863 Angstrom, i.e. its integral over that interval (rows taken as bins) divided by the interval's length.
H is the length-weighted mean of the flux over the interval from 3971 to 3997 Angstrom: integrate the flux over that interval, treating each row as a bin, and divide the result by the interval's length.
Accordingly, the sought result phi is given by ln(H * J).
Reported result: 4.92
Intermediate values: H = 11.8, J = 11.7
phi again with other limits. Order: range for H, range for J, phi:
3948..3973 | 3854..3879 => 4.80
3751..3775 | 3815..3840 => 4.61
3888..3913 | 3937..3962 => 4.80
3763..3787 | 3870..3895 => 4.70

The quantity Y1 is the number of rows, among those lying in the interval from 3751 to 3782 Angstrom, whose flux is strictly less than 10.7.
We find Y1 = 11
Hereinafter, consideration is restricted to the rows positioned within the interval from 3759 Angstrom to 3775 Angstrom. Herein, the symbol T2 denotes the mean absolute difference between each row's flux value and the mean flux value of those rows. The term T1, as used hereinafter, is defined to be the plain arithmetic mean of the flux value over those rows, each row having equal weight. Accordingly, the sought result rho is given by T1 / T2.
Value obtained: 15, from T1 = 10.07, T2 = 0.7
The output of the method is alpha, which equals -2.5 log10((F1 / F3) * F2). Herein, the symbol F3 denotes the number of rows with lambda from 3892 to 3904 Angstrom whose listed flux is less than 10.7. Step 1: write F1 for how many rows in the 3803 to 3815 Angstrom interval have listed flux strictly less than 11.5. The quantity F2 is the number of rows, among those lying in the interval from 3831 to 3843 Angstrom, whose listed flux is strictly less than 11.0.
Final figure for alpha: -2.1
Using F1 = 2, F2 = 7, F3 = 2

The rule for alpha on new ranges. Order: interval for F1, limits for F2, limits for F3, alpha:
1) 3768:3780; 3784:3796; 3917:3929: -2.9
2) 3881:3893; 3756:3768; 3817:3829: -3.0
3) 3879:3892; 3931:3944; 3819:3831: -2.6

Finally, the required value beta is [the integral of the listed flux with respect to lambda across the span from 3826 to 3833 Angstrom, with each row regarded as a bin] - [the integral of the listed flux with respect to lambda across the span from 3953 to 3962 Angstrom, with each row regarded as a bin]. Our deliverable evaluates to -41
